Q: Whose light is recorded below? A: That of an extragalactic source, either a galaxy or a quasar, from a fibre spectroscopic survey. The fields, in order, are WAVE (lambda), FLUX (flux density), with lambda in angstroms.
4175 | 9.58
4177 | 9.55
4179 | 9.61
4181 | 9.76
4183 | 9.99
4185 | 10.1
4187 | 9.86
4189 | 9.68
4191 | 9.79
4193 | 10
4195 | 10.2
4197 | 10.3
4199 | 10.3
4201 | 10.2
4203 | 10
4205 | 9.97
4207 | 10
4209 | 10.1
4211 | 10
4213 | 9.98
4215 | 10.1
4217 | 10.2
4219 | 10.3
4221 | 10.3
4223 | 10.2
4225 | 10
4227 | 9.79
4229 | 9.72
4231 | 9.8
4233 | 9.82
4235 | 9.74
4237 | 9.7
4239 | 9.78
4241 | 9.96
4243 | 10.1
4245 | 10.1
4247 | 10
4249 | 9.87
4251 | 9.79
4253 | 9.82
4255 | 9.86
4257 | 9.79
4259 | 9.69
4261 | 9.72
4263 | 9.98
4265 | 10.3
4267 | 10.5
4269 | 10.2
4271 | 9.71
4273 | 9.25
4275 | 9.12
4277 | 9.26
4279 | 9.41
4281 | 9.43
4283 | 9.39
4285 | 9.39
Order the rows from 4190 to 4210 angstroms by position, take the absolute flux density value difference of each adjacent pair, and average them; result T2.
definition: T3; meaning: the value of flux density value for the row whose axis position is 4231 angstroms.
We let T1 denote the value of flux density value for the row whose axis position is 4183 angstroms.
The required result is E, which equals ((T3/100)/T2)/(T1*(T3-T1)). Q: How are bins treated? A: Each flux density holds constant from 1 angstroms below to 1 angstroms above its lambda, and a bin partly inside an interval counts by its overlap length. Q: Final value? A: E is -0.5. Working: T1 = 9.99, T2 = 0.108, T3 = 9.8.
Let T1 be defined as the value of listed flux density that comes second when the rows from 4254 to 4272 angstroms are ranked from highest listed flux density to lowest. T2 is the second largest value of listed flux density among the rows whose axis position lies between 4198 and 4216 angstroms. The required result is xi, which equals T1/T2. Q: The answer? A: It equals 1.010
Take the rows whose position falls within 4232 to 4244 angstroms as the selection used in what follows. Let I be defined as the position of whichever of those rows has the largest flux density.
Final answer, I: 4243 angstroms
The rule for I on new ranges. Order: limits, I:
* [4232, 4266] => 4265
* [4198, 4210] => 4199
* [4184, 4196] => 4195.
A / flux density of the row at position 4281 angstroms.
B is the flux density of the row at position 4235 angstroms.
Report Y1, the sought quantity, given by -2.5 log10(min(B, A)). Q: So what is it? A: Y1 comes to -2.44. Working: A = 9.43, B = 9.74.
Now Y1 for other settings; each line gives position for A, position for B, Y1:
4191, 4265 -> -2.48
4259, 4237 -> -2.47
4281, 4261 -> -2.44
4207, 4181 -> -2.47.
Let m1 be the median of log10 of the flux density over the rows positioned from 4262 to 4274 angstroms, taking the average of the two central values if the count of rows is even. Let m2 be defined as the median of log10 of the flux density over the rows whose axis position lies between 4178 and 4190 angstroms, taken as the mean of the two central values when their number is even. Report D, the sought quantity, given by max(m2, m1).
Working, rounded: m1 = 1.00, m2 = 0.99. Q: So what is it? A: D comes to 1.00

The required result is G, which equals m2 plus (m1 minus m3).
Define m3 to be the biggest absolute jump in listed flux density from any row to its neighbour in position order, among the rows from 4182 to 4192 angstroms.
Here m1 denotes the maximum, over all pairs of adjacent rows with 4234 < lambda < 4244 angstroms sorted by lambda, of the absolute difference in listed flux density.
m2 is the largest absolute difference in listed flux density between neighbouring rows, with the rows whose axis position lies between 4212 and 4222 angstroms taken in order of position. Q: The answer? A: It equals 0.06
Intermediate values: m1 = 0.18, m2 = 0.12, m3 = 0.24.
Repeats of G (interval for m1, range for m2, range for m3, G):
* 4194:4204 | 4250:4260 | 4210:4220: 0.18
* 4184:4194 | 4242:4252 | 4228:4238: 0.29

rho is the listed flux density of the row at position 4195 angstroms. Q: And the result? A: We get 10.2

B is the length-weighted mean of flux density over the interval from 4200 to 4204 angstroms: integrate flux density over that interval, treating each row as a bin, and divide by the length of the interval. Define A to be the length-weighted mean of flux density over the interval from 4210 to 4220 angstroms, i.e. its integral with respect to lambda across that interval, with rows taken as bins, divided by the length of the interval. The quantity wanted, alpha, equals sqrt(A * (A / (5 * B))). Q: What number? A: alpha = 1.42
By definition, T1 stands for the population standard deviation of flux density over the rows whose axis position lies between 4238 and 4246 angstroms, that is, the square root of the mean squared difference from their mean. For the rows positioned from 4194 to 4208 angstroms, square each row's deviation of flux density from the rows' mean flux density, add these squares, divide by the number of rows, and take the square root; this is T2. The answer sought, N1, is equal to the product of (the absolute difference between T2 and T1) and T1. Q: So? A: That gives 0.000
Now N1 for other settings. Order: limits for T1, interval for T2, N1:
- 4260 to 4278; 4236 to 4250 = 0.155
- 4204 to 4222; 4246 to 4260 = 0.005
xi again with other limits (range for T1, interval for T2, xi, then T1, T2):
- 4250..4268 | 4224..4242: 1.034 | 10.3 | 9.96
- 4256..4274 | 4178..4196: 1.020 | 10.3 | 10.1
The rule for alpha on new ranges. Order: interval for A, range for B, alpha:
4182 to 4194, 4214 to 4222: 1.39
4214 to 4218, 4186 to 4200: 1.43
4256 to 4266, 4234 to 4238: 1.42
